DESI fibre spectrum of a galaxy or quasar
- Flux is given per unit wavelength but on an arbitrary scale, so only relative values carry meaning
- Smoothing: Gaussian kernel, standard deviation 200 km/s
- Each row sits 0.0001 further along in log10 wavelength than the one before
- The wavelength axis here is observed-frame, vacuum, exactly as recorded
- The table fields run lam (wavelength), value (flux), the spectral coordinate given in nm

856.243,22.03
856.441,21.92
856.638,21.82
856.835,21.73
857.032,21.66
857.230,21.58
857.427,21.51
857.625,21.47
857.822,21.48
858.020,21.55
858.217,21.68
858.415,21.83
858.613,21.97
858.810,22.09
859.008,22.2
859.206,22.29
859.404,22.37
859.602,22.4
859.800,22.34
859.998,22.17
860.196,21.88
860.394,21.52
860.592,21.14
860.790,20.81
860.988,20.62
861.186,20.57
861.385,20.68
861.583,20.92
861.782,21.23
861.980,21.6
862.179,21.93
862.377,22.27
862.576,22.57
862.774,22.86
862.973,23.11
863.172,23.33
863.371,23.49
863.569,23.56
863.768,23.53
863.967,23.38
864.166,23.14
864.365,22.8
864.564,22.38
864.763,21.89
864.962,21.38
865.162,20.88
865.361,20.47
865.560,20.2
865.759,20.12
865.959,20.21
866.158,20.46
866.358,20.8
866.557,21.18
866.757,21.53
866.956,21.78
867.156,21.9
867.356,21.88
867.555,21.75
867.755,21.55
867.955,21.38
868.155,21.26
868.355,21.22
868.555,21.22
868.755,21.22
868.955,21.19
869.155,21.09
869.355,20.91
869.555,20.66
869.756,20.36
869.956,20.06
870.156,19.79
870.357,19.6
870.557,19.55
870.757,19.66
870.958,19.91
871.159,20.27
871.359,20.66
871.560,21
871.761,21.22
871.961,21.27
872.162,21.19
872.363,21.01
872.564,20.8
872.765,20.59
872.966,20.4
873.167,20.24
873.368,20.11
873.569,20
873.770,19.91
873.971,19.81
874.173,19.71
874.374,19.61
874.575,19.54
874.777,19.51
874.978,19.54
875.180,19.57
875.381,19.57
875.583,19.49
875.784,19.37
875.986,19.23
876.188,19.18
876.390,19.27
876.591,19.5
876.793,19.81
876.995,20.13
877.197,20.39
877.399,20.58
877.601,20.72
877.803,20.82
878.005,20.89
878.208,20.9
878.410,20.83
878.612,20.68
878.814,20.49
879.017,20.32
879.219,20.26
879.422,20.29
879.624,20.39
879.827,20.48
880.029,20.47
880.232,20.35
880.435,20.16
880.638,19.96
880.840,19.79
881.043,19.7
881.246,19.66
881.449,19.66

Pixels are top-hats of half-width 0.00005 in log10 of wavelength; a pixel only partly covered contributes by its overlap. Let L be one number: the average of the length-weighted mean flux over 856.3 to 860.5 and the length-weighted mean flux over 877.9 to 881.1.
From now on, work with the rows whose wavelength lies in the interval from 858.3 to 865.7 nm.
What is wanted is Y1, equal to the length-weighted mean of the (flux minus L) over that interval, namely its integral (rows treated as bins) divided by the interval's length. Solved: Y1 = 0.9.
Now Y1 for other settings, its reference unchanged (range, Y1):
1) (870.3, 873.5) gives -0.7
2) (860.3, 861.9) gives -0.2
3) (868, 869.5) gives 0.0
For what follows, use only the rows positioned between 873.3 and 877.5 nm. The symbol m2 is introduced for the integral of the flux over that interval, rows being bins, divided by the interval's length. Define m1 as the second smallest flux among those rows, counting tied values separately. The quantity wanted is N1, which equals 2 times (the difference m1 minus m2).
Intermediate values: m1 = 19.23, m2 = 19.7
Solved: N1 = -0.95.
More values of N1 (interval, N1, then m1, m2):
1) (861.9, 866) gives -3.95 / 20.2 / 22.2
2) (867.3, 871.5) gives -2.23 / 19.6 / 20.7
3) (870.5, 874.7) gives -1.52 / 19.55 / 20.3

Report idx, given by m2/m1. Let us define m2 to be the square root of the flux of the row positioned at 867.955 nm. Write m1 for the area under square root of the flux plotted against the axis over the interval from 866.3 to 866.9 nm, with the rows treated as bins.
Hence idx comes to 1.67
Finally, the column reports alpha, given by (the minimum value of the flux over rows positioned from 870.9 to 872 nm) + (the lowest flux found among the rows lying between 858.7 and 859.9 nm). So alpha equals 42.0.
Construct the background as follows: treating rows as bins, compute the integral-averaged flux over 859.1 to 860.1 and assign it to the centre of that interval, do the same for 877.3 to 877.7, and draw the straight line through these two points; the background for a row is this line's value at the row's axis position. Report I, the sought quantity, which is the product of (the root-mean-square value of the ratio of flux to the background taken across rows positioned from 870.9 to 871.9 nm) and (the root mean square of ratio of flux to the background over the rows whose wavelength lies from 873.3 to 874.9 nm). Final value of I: 0.92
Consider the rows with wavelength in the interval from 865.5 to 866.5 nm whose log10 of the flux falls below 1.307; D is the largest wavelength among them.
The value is 865.959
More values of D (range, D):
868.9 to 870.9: 870.757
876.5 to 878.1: 876.995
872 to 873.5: 873.368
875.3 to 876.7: 876.591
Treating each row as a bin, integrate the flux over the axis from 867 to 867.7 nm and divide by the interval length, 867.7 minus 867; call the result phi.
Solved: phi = 21.8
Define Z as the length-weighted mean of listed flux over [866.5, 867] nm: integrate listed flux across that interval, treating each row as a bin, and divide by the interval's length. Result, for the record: 21.5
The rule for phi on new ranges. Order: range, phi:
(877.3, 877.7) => 20.7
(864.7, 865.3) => 21.3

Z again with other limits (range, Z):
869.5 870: 20.3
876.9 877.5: 20.4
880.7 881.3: 19.8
